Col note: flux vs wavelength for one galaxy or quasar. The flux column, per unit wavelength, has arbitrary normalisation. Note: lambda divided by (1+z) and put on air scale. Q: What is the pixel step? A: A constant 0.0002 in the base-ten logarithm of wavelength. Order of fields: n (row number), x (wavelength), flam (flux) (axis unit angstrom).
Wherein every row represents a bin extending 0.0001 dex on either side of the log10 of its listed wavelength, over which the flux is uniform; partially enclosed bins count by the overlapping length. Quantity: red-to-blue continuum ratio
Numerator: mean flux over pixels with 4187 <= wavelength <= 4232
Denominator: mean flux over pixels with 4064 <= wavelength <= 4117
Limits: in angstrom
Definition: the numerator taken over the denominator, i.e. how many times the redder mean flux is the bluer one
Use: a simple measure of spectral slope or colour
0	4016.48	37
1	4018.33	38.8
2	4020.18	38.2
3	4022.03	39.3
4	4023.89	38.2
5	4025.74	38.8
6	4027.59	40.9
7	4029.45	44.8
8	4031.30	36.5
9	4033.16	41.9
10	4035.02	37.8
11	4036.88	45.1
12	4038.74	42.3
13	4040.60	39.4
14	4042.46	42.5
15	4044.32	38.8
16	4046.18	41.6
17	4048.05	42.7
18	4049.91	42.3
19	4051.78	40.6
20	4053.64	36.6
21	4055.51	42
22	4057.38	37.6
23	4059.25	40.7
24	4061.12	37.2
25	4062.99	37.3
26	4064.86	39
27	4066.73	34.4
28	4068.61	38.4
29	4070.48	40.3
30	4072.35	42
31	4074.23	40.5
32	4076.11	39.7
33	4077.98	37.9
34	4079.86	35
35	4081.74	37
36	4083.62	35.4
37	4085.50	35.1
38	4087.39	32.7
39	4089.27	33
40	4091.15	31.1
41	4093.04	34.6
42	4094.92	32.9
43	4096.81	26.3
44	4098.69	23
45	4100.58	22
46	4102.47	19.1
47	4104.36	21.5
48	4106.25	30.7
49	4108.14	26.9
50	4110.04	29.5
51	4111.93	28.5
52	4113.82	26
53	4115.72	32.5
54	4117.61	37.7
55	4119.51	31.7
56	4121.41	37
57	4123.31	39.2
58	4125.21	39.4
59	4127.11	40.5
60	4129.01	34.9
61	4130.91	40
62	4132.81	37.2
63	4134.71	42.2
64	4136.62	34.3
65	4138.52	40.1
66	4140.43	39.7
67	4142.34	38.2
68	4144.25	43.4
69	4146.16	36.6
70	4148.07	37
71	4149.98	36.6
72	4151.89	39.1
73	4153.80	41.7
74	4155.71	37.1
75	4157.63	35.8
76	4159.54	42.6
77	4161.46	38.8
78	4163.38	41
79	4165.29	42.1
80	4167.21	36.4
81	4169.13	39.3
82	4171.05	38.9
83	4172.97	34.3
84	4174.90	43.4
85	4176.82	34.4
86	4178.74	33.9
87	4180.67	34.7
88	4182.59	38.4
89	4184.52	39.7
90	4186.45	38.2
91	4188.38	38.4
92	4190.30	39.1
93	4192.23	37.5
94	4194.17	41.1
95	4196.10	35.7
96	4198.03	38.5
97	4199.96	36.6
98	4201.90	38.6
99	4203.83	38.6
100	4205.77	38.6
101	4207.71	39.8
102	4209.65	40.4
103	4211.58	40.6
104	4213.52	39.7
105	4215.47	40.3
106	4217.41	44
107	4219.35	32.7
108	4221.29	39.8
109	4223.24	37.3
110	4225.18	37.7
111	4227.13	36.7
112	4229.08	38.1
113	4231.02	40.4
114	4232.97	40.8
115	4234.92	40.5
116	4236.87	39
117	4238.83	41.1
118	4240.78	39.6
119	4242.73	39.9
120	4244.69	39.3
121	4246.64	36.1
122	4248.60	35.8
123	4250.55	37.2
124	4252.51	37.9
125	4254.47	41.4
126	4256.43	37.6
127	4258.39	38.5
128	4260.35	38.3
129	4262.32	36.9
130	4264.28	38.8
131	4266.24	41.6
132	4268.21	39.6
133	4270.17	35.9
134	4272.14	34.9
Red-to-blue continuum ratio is 1.20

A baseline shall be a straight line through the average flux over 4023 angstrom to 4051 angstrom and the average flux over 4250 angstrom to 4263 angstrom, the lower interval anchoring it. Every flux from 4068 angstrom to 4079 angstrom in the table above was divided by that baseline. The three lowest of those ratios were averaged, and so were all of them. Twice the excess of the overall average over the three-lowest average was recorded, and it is 0.06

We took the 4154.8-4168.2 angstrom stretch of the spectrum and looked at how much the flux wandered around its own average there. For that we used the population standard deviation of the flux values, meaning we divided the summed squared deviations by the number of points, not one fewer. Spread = 2.6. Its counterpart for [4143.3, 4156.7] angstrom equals 2.5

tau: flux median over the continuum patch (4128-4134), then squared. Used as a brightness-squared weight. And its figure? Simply 1384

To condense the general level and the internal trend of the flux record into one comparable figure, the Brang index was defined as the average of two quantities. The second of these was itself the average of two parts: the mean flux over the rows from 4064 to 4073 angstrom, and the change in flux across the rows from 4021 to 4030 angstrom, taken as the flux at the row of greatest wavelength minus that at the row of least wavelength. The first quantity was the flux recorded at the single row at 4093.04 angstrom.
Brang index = 28.4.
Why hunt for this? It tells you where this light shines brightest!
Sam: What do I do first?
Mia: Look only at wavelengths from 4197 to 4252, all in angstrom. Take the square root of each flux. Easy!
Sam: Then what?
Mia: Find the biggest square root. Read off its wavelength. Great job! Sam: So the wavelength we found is 4217.41 angstrom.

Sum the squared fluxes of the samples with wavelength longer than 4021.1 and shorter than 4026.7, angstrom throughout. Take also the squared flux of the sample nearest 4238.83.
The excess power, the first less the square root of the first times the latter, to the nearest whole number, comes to 1749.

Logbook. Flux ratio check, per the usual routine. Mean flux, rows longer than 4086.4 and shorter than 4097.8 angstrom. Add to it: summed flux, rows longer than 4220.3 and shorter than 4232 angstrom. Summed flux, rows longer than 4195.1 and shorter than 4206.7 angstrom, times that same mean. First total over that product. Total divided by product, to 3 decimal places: 0.036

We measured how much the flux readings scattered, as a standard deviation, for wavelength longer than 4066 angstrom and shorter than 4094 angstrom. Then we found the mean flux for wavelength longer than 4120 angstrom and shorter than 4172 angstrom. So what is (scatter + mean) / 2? 21.0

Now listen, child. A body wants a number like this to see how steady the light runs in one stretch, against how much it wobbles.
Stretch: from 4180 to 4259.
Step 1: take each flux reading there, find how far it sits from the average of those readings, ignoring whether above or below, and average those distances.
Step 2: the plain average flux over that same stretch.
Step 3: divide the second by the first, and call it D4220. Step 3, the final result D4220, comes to 25.1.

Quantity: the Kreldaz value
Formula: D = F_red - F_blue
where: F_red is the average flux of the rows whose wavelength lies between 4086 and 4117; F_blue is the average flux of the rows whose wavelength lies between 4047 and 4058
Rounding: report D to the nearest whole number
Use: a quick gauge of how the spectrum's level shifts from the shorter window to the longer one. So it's -12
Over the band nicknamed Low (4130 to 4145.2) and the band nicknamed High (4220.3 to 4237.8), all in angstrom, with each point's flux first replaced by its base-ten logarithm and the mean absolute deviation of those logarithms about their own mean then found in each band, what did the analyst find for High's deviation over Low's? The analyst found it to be 0.6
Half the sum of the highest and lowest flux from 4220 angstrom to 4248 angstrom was 38.6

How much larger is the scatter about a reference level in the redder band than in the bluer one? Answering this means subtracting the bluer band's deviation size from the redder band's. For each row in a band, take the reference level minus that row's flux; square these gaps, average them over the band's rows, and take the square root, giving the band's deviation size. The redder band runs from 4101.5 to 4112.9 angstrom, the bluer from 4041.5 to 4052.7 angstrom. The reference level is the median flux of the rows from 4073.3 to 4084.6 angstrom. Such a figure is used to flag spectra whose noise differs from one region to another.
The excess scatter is 8.0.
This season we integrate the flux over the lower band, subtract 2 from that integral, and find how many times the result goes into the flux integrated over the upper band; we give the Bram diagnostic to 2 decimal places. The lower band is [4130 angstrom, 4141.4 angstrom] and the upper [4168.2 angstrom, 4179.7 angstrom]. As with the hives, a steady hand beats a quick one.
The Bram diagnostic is 0.97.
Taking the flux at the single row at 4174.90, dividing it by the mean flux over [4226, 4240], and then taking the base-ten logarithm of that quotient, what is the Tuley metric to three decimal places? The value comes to 0.041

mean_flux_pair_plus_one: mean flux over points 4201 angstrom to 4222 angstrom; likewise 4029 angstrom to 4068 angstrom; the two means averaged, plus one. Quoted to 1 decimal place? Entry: 40.7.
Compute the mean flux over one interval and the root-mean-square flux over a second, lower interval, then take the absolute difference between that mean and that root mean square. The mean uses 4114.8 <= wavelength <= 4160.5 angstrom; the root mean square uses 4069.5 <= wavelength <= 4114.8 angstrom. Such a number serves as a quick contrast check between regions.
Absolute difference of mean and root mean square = 6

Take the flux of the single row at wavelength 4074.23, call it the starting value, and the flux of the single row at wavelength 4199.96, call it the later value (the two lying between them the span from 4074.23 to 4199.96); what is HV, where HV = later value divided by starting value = 0.90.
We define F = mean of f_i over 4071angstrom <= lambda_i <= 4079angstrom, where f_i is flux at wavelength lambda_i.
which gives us 40.0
